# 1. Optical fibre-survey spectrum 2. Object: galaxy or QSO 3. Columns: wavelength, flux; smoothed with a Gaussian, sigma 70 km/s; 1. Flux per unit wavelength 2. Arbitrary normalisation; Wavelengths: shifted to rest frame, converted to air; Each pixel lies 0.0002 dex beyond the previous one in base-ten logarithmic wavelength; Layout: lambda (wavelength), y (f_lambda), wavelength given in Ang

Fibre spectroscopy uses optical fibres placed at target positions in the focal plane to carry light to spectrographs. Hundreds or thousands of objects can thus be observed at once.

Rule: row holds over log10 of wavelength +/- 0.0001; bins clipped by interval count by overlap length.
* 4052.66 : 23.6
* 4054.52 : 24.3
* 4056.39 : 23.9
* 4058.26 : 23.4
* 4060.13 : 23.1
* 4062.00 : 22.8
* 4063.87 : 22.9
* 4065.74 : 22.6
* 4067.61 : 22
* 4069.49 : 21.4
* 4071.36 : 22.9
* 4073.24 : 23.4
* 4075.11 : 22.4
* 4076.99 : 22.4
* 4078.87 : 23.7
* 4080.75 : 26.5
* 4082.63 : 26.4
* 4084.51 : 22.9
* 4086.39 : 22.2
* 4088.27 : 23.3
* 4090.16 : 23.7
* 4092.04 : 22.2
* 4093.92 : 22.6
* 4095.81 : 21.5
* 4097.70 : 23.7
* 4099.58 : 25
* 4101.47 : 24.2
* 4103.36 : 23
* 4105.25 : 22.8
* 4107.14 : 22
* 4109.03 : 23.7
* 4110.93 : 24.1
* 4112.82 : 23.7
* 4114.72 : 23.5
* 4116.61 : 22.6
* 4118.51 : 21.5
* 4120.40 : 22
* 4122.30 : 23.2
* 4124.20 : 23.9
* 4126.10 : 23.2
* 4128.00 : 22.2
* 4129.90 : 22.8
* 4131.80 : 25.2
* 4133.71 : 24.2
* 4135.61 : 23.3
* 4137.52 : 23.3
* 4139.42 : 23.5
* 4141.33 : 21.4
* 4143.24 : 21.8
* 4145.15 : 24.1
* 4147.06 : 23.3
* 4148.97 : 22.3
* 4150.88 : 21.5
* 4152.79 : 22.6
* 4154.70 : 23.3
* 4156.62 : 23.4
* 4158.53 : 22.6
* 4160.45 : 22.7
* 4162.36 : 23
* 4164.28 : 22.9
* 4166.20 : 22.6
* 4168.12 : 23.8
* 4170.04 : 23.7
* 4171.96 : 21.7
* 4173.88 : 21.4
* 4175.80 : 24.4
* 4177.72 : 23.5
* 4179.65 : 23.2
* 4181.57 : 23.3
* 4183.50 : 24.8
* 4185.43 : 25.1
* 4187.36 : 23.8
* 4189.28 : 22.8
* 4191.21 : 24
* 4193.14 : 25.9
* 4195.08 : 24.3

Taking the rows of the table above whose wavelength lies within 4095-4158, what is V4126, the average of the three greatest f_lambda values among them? 24.8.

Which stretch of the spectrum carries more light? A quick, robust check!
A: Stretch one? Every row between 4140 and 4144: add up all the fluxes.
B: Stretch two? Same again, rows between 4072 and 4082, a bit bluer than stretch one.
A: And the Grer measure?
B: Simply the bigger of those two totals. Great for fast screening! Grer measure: 118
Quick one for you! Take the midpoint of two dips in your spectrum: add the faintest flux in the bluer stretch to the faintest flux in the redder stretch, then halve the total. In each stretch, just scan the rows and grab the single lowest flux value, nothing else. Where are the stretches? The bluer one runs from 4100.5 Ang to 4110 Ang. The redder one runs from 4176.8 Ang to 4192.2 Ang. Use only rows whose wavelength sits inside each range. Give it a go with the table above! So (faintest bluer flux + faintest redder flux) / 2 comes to 22.4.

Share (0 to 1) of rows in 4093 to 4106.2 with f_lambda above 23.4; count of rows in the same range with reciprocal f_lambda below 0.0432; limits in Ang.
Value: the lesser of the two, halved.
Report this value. 0.214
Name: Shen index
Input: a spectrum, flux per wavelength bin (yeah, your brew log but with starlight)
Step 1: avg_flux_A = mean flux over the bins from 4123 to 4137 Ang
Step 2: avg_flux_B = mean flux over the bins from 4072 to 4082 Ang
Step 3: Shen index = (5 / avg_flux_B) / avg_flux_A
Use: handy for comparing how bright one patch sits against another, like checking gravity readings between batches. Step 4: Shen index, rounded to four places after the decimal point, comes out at 0.0090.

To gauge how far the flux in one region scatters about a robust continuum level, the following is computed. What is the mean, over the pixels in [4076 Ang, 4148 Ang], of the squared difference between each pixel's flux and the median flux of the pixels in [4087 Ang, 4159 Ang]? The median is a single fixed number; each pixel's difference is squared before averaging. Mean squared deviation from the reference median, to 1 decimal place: 1.4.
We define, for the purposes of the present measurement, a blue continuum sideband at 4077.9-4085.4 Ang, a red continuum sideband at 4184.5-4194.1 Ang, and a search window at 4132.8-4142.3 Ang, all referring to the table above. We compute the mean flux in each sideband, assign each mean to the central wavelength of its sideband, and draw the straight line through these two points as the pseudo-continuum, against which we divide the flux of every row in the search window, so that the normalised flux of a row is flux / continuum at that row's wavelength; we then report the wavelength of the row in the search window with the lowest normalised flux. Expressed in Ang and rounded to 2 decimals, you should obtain 4141.33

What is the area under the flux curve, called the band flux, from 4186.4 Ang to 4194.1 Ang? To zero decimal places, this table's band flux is 186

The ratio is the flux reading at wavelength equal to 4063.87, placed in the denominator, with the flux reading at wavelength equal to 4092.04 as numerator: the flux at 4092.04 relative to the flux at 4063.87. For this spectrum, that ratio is 0.97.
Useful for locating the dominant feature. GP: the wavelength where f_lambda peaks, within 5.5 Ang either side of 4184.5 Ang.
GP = 4185.43 Ang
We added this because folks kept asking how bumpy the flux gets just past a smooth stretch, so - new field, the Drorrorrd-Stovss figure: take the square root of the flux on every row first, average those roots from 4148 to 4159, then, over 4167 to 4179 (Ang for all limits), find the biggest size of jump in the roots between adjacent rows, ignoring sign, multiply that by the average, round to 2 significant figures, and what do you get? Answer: 1.5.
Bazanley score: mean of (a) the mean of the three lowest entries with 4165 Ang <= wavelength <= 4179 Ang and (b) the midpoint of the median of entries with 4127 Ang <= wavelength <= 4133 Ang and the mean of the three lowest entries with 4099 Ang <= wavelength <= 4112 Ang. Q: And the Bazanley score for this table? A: 22.3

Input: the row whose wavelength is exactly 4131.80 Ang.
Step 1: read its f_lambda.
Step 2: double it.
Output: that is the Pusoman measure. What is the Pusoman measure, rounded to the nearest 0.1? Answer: 50.4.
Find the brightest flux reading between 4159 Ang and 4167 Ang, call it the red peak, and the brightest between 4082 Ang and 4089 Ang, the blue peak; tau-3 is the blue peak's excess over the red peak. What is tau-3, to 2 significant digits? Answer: 3.4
